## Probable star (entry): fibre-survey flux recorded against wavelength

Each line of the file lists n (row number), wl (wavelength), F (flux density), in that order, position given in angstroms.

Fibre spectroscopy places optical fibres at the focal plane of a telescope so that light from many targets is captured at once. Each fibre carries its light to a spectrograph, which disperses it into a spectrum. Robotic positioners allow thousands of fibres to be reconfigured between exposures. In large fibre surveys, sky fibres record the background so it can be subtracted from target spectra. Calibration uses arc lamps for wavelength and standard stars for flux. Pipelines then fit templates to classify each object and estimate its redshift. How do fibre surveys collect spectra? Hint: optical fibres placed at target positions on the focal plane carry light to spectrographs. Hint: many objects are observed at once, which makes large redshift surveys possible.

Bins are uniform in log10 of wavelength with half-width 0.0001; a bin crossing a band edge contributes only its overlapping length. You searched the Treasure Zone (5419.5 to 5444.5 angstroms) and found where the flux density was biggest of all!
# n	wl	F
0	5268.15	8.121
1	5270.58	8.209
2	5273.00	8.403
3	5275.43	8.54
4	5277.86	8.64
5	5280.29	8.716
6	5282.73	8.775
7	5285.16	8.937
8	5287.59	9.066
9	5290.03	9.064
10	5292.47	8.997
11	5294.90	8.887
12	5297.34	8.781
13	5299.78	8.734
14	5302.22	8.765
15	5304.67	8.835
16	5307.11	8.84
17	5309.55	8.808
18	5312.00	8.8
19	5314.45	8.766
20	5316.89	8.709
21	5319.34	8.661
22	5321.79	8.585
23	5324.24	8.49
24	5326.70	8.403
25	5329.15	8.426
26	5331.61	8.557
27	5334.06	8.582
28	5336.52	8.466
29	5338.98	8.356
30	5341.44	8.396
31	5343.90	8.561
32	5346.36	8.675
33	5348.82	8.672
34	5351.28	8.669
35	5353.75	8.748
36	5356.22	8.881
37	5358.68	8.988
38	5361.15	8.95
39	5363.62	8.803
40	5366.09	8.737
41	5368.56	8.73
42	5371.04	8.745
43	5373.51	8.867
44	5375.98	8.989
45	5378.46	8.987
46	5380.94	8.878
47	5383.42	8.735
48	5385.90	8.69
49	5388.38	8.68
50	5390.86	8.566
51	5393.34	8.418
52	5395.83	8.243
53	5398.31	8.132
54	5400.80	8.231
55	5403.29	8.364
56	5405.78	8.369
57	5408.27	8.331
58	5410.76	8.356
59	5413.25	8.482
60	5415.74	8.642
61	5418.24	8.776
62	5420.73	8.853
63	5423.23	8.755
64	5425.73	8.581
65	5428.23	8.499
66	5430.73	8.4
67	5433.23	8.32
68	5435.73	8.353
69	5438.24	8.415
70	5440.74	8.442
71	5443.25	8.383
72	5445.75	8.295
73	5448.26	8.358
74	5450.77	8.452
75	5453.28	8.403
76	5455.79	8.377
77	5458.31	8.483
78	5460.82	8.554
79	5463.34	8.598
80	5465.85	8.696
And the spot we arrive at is 5420.73 angstroms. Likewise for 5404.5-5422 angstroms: 5420.73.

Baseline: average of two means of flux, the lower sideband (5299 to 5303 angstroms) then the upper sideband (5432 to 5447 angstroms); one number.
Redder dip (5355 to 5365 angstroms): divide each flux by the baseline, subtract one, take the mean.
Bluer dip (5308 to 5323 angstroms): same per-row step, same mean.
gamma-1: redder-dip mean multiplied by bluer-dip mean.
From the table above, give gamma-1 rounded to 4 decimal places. 0.0008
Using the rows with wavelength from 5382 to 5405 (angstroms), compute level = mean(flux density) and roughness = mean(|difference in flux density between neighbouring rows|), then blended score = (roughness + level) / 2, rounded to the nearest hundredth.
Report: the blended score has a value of 4.28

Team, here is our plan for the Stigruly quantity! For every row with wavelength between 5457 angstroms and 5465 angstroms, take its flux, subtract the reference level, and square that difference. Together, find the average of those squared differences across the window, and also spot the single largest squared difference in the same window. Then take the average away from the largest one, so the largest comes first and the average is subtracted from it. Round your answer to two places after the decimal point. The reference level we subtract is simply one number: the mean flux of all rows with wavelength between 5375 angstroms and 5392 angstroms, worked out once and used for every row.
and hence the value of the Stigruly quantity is 0.03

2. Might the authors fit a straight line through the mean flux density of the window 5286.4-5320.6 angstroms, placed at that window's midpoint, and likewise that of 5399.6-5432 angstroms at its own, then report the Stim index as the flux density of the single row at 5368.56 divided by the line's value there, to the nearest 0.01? 1.01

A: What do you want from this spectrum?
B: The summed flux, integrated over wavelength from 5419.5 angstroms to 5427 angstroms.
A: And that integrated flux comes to 65.41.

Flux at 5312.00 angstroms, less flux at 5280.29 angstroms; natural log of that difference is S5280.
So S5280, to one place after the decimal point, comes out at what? -2.5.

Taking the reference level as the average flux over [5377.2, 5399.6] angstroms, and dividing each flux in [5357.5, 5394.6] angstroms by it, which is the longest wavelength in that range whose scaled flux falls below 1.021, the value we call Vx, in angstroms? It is 5393.34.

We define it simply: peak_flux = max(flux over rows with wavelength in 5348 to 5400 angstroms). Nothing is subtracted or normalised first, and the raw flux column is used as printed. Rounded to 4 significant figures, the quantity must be 8.989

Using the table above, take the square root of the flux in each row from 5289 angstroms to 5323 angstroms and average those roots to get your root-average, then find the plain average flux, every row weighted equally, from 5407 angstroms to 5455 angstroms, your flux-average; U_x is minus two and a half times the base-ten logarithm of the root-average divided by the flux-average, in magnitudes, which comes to 1.14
